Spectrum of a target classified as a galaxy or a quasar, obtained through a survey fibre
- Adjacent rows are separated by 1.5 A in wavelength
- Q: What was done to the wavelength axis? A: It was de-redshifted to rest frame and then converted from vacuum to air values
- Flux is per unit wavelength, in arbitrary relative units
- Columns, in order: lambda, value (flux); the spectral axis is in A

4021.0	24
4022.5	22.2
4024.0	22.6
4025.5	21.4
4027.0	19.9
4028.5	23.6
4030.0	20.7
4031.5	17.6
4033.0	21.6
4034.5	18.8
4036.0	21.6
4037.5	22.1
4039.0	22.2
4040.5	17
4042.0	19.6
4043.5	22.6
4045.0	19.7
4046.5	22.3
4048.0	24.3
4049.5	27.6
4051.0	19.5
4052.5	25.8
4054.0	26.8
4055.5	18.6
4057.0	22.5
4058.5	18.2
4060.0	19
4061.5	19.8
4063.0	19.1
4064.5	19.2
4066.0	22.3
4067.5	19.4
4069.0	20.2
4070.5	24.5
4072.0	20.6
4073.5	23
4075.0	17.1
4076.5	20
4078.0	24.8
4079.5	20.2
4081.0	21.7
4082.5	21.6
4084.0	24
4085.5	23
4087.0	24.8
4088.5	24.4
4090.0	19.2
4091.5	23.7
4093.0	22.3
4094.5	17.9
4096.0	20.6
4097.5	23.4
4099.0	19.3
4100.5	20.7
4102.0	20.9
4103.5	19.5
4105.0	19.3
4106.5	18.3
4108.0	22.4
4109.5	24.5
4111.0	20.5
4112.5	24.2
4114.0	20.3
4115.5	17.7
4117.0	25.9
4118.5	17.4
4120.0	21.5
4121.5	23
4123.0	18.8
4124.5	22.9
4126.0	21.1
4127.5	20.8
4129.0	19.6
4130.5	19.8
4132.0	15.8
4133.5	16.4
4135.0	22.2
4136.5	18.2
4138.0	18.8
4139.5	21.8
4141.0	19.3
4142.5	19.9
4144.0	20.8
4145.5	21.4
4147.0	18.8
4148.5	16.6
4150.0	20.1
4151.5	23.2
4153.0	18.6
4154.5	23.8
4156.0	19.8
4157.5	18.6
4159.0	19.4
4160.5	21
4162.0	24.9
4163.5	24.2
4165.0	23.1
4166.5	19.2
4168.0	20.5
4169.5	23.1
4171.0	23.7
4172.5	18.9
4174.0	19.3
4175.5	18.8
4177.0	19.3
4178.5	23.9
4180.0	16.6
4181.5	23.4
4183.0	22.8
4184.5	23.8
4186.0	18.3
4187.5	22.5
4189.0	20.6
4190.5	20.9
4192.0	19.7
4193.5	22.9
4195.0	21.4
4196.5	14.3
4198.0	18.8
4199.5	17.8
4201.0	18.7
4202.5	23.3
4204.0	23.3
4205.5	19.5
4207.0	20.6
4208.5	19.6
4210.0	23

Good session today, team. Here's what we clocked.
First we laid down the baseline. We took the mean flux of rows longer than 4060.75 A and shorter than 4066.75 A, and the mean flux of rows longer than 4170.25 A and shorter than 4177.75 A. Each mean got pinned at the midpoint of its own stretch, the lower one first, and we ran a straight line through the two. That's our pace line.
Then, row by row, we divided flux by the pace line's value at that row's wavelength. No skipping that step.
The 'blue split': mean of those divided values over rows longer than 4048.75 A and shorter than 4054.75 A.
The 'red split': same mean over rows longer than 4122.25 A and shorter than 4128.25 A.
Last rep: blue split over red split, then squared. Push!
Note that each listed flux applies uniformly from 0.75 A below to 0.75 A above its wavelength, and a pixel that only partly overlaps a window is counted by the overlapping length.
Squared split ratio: 1.4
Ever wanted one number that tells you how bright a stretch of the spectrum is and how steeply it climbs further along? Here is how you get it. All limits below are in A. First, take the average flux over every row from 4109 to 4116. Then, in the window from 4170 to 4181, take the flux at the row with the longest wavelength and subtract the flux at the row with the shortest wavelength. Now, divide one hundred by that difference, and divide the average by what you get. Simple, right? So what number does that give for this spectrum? -1.5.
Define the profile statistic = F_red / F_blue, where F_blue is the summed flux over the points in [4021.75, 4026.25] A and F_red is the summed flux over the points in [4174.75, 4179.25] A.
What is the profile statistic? 0.94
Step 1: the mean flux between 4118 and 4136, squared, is 398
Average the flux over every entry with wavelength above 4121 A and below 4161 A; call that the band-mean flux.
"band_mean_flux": 20.0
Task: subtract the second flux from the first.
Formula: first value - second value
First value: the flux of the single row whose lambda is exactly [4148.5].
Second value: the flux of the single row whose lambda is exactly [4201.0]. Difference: -2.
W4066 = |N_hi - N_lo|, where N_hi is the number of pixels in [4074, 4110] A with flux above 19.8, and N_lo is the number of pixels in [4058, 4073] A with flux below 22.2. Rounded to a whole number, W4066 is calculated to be 9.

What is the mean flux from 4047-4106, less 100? -78.5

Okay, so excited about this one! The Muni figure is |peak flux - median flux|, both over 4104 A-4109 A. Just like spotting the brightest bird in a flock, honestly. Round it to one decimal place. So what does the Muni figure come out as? 3.1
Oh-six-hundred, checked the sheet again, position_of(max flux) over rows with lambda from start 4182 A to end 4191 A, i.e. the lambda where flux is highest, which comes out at 4184.5 A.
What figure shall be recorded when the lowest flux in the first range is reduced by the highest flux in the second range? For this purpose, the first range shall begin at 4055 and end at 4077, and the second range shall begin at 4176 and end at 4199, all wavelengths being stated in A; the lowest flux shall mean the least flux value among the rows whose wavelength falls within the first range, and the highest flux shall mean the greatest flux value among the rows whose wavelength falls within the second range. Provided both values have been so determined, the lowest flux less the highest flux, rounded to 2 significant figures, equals -6.8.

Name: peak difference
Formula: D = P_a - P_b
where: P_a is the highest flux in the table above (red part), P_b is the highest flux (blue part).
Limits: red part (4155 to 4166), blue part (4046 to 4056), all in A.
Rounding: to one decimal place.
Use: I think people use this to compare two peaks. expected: -2.7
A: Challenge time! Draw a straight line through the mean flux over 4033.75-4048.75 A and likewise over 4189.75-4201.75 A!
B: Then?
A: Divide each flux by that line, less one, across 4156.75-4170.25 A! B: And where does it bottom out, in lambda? 4157.5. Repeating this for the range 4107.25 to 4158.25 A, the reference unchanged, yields 4132.0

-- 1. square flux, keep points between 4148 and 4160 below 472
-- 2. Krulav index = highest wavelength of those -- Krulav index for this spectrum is 4159.0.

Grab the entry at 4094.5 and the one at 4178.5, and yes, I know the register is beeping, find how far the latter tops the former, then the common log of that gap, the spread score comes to 0.8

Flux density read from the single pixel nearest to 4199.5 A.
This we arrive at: 17.8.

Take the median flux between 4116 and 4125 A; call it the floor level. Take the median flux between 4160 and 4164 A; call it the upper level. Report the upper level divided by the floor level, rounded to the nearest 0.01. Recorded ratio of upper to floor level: 1.09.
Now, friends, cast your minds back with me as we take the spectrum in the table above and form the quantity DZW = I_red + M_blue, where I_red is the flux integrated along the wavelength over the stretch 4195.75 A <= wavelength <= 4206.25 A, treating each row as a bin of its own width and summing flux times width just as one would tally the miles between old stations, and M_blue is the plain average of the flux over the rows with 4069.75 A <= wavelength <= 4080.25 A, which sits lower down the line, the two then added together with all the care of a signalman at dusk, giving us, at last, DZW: 225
